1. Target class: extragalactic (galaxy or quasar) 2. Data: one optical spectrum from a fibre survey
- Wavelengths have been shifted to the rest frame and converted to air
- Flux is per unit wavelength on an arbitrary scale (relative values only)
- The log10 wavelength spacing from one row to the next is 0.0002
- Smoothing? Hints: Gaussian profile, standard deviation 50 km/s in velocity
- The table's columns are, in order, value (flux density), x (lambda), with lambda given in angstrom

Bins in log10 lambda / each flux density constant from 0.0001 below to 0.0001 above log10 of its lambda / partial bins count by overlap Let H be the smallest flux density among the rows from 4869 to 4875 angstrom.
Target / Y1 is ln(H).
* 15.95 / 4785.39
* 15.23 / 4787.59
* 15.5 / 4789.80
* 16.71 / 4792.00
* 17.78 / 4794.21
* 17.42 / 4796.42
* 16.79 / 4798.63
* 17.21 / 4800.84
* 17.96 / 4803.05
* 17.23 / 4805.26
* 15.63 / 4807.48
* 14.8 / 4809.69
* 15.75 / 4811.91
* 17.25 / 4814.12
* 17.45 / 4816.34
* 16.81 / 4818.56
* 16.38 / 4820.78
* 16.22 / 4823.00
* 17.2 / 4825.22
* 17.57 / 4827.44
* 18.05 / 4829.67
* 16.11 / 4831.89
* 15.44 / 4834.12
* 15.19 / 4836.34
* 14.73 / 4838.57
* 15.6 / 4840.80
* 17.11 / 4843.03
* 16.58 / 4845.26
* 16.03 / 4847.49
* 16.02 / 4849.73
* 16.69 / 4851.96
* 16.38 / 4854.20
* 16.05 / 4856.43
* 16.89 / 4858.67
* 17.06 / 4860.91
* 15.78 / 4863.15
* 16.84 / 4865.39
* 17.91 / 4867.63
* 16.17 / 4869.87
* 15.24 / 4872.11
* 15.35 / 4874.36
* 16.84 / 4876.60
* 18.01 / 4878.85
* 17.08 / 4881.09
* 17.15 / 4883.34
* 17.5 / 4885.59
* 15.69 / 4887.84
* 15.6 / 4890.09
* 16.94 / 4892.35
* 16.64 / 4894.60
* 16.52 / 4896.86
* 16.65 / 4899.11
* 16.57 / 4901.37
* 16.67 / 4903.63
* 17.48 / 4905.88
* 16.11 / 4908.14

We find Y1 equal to 2.72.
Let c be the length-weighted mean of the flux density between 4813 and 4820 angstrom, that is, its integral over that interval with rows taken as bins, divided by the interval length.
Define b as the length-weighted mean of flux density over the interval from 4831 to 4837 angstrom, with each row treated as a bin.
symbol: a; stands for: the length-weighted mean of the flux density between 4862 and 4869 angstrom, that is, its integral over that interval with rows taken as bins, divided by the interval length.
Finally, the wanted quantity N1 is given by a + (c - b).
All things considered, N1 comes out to 18.4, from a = 16.8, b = 15.6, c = 17.1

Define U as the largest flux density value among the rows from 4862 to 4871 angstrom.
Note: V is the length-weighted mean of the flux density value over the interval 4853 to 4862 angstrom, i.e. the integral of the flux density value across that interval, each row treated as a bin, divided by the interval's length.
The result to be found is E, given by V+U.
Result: 34.5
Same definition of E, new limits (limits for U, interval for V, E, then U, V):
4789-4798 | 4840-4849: 34.1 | 17.78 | 16.3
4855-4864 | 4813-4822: 34.0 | 17.06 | 17.0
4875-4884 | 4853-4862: 34.6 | 18.01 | 16.6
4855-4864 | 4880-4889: 33.9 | 17.06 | 16.8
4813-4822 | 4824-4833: 34.7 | 17.45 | 17.2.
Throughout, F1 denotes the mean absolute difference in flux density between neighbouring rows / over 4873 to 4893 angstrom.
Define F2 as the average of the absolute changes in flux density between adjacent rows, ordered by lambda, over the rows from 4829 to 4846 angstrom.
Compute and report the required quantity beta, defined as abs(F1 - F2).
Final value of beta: 0.02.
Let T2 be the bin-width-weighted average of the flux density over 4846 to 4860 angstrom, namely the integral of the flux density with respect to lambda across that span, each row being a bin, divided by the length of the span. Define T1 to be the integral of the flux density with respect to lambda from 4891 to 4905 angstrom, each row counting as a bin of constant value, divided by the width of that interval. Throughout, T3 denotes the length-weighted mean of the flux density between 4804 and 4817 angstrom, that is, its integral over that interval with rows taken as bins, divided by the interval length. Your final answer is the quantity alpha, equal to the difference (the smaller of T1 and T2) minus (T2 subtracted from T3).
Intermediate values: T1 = 16.7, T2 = 16.4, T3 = 16.3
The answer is 16.4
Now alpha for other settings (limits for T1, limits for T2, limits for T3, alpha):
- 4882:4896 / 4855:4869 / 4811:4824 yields 16.7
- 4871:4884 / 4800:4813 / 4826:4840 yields 16.6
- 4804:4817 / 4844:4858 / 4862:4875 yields 16.4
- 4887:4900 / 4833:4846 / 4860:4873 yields 15.0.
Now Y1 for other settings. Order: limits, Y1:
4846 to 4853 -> 2.77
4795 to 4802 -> 2.82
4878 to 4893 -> 2.75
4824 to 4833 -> 2.78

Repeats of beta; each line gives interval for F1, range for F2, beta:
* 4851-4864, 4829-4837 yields 0.37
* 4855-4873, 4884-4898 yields 0.28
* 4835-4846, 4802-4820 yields 0.08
